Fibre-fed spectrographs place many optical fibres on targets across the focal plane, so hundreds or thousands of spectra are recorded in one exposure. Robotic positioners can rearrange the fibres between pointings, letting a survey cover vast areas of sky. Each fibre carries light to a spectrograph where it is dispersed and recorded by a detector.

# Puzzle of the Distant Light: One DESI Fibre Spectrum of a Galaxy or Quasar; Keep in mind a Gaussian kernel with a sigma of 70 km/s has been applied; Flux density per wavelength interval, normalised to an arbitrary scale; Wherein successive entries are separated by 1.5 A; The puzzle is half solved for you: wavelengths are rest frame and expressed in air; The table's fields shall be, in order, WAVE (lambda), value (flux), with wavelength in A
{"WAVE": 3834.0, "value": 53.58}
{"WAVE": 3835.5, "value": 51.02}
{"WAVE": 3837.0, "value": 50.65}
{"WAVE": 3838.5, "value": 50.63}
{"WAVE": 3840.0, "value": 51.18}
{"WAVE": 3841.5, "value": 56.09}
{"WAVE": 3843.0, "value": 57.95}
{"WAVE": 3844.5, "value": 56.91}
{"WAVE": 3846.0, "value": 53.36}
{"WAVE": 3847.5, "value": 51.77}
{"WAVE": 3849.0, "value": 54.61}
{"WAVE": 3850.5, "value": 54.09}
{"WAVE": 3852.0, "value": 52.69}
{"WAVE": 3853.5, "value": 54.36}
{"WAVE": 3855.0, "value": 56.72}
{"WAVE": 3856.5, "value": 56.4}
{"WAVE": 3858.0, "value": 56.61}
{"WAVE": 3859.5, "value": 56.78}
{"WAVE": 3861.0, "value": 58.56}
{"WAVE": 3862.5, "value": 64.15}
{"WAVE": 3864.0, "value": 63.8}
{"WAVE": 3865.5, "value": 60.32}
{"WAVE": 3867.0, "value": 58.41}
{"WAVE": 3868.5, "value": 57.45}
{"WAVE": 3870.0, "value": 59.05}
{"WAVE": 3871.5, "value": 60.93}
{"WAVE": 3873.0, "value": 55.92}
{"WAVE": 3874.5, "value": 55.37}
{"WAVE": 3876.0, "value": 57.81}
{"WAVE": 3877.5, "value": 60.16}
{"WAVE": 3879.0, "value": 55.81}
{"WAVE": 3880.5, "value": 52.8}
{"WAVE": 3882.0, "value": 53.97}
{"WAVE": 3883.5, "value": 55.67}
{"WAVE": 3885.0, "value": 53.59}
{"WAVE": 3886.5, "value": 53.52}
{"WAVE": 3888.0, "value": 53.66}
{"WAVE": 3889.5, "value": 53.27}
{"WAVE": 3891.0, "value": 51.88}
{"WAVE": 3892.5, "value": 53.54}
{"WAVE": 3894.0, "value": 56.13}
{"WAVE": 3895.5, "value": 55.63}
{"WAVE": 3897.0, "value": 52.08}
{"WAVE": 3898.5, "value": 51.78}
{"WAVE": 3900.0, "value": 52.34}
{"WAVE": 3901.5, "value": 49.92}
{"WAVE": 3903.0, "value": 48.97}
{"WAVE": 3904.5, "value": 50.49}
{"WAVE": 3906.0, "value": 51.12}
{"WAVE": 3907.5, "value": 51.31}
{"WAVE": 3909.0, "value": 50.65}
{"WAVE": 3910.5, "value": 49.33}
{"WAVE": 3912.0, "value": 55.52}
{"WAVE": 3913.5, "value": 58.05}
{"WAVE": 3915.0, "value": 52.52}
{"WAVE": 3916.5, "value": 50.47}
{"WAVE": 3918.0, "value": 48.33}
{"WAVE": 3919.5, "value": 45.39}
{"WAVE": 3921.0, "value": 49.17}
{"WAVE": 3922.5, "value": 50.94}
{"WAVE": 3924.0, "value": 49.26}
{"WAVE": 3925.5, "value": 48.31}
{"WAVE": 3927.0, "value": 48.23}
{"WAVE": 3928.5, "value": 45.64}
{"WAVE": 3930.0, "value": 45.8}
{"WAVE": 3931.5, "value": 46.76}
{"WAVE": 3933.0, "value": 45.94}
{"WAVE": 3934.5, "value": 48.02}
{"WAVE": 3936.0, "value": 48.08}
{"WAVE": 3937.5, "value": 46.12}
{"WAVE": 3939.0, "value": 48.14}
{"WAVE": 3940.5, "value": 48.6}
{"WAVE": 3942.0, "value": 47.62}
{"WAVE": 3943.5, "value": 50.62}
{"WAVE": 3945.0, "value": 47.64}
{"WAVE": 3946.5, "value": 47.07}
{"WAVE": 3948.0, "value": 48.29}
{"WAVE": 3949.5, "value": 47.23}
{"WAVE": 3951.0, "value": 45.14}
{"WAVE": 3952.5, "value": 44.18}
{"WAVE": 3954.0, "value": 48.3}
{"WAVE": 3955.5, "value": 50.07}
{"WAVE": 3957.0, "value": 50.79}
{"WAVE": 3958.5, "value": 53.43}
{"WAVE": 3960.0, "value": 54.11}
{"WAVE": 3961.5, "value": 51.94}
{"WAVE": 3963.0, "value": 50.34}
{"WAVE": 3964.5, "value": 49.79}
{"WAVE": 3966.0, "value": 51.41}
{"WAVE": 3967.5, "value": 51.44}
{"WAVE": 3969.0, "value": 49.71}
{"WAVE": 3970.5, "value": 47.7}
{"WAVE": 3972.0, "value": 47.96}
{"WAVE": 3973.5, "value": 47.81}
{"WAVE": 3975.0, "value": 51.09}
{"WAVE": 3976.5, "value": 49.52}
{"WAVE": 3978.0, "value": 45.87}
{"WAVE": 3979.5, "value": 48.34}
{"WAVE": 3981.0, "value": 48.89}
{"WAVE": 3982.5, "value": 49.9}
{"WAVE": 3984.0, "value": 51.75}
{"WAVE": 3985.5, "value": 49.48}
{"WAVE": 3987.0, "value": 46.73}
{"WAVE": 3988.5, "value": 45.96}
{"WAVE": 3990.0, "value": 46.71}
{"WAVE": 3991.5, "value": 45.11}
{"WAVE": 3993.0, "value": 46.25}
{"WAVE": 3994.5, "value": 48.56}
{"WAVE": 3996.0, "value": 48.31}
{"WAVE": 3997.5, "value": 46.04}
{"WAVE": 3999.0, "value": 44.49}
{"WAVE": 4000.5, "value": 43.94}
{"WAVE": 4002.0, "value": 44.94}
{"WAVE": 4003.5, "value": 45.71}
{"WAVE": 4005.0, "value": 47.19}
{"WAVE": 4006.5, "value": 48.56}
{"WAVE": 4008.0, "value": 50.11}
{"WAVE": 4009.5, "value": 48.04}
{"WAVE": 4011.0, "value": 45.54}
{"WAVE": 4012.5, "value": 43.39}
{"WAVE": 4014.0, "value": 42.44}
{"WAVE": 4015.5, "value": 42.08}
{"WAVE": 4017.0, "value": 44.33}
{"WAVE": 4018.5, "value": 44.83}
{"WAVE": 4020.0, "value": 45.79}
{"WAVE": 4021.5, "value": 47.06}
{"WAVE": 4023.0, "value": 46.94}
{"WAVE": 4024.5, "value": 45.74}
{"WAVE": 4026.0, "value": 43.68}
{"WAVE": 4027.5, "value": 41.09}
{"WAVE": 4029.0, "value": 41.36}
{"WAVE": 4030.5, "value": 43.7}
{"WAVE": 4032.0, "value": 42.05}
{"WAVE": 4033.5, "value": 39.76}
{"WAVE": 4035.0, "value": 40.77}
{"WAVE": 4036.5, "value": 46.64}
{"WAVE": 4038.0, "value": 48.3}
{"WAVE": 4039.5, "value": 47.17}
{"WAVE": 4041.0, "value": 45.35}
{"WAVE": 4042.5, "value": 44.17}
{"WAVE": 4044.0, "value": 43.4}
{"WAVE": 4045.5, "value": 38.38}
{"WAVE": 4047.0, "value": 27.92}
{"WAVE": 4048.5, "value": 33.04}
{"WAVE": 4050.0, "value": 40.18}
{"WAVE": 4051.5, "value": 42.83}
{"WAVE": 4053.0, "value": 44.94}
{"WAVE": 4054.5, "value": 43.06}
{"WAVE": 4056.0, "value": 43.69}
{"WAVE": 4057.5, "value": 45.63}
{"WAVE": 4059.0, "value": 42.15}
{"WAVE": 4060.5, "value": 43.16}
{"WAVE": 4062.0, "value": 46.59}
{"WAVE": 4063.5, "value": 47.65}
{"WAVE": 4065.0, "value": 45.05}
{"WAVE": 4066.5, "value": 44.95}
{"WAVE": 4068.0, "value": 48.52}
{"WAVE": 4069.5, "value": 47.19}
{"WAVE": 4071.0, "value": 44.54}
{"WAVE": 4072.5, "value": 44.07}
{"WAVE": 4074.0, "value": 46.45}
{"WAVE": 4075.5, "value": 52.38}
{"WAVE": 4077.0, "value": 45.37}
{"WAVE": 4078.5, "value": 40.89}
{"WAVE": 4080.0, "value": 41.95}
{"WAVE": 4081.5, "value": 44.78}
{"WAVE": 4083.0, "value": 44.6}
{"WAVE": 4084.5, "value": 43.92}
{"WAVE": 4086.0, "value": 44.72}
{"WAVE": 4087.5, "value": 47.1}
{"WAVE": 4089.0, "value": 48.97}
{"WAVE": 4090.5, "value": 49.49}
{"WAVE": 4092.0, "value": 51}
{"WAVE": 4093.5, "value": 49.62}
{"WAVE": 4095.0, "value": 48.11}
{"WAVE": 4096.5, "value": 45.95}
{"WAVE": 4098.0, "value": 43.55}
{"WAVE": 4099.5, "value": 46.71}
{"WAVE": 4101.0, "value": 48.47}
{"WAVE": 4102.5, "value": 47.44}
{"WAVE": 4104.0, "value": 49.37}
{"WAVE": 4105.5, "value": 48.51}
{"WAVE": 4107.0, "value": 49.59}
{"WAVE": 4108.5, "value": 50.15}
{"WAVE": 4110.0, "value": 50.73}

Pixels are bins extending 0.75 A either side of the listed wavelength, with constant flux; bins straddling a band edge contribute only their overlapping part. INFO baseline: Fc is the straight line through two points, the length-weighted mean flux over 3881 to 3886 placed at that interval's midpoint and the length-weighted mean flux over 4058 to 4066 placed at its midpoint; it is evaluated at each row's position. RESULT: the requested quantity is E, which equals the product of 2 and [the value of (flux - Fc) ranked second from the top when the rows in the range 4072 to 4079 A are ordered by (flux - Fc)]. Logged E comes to 4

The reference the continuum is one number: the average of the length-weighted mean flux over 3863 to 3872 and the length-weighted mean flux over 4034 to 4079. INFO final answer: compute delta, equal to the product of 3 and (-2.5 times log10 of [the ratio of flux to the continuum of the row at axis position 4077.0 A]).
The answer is 0.4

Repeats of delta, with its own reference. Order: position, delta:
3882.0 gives -0.1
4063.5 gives 0.3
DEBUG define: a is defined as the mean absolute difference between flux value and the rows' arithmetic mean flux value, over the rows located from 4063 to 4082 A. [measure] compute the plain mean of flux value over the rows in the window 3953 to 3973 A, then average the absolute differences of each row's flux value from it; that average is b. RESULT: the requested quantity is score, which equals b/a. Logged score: 0.7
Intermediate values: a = 2.12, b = 1.52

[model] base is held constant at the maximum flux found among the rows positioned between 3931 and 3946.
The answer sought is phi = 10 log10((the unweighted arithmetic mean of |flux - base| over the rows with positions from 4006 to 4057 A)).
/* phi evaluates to 8.6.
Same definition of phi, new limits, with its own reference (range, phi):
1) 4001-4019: 7.0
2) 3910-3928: 4.1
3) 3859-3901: 7.5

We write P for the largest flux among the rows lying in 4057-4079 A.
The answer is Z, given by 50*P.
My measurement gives 2619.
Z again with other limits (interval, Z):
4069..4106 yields 2619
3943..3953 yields 2531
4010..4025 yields 2353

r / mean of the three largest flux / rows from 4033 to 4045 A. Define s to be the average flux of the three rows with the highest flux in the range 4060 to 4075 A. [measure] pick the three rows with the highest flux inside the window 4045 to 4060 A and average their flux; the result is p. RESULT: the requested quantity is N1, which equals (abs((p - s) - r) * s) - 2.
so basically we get 2407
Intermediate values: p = 45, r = 47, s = 47.8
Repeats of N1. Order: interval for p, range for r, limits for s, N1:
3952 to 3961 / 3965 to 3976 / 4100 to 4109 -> 2396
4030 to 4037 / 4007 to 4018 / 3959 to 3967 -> 2951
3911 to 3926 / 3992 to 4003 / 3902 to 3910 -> 2211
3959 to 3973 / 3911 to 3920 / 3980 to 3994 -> 2680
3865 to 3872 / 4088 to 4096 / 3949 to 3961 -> 2252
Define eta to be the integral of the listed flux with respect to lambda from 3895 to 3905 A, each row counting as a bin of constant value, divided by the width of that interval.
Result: 51.5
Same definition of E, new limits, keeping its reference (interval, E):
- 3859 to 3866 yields 17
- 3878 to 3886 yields 3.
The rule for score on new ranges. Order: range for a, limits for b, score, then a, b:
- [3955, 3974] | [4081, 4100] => 1.3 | 1.56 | 2.07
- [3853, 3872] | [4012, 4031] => 0.7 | 2.24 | 1.61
